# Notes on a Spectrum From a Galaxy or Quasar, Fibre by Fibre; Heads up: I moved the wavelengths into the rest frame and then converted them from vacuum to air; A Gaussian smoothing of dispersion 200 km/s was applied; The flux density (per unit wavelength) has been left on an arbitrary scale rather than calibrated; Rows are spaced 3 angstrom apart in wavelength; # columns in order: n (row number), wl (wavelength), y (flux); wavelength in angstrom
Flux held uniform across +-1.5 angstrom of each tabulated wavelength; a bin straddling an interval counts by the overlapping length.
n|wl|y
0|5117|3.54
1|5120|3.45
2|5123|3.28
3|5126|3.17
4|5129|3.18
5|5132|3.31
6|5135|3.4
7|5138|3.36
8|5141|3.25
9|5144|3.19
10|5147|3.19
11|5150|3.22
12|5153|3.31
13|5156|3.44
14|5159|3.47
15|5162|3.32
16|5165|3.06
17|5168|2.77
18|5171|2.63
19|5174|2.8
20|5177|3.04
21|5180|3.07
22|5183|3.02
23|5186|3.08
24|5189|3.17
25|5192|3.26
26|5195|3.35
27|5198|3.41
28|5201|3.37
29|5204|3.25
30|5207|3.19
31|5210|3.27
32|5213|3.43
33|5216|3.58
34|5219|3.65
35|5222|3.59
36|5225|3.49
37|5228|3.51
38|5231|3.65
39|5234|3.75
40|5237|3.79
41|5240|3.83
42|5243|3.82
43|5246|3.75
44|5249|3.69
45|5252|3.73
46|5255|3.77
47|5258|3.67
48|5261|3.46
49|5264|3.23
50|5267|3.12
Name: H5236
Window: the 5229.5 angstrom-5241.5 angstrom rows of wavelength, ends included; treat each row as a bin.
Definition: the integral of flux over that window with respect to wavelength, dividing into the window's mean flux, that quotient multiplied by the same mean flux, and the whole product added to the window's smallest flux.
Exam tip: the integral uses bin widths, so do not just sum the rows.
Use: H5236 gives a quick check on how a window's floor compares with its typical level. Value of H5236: 3.96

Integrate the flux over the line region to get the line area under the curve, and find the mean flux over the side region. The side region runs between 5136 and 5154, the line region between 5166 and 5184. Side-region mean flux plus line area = 55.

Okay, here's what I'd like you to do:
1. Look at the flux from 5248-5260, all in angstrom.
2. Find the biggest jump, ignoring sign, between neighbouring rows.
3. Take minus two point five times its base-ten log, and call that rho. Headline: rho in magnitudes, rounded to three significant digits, 2.50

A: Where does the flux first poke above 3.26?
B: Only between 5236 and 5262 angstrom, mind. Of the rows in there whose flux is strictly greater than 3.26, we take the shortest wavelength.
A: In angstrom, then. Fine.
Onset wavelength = 5237 angstrom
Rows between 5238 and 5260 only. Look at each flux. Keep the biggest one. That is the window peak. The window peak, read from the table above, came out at 3.83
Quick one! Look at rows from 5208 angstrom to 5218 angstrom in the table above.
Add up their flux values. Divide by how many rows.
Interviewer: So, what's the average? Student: 3.43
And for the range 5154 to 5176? 3.07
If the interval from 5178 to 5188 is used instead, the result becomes 3.06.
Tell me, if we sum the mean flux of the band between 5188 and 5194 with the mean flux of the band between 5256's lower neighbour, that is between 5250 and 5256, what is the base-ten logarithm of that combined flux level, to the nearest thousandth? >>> 0.843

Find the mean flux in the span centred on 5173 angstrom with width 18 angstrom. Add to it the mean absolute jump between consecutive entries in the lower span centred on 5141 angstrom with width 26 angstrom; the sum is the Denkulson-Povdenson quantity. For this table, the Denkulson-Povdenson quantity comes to 3.0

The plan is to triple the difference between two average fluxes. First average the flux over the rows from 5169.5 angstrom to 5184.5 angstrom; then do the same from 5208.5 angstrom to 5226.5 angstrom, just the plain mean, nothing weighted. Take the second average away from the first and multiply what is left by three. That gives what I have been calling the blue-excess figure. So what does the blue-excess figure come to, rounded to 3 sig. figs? -1.77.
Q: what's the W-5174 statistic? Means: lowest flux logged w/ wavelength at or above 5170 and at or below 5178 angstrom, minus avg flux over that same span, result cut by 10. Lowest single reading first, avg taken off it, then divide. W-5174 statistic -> -0.019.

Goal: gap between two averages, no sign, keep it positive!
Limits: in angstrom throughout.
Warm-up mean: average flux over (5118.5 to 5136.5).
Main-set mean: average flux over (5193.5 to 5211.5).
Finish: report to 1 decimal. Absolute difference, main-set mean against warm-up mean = 0.0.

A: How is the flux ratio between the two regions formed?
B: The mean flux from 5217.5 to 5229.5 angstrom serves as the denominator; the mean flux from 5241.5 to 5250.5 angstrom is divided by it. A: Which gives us 1.05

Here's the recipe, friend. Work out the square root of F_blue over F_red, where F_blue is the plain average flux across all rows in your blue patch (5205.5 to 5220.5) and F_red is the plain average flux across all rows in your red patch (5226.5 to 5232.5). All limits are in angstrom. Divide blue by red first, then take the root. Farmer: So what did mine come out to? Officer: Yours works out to 0.98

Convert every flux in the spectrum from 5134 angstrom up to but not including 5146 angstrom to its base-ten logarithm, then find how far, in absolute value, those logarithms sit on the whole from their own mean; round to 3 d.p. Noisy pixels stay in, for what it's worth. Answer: 0.011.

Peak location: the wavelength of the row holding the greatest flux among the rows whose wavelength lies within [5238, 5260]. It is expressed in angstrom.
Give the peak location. 5240 angstrom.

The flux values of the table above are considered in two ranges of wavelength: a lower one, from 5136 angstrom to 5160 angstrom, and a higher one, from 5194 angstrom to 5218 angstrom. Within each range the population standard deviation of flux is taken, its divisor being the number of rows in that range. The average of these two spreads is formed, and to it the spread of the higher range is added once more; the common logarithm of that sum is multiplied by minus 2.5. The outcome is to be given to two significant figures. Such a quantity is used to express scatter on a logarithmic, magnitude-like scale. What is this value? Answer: 1.6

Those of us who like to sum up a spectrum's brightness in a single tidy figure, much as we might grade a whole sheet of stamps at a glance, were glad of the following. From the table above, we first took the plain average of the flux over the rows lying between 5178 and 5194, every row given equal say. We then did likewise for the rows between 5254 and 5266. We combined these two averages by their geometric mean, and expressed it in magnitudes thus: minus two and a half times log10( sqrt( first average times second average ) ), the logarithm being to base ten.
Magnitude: -1.30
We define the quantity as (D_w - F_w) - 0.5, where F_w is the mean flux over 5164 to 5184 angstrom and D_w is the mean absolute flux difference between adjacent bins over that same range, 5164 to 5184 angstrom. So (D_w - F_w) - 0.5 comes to -3.3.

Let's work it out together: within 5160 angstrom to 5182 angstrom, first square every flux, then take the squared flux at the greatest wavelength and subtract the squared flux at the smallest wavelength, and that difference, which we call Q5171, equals -1.6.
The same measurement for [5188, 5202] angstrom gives 1.3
